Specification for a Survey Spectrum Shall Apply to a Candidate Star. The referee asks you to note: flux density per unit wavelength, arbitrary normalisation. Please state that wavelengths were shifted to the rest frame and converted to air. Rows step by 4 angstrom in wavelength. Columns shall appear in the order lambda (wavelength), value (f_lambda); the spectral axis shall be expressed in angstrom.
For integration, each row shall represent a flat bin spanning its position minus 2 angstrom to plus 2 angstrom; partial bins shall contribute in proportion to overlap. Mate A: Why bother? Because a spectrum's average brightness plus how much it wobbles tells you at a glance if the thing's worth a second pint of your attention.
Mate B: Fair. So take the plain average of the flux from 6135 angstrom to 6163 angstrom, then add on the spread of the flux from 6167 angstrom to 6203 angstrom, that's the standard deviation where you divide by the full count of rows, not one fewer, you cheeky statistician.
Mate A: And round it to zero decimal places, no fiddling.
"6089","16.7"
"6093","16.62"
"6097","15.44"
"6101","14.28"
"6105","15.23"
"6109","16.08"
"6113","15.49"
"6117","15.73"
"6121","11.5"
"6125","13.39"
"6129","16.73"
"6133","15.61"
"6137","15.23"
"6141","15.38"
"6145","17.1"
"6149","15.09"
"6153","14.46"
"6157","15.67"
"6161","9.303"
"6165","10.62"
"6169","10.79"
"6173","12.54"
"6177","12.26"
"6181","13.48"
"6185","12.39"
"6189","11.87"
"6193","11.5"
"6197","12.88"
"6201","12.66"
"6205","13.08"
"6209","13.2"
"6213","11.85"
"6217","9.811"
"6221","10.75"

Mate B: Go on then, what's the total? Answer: 15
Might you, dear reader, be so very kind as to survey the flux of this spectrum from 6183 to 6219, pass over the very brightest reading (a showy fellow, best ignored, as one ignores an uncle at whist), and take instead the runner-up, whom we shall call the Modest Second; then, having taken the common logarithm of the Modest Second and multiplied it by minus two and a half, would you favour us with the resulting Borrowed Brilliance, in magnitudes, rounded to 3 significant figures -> -2.79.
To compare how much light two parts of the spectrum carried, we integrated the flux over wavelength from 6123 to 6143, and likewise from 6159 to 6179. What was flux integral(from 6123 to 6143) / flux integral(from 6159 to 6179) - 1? 0.38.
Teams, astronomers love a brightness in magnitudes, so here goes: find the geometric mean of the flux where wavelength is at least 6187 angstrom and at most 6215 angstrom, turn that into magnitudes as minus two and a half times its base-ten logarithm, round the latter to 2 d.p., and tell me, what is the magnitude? -2.74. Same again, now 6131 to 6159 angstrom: -2.97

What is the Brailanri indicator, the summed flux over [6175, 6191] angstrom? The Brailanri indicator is 50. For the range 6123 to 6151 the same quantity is 109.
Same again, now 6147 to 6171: 76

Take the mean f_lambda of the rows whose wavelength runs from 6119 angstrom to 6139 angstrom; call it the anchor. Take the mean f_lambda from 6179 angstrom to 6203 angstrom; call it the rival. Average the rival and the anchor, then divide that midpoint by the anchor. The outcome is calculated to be 0.930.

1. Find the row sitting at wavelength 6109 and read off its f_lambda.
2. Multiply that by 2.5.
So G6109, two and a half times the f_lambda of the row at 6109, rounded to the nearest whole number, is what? 40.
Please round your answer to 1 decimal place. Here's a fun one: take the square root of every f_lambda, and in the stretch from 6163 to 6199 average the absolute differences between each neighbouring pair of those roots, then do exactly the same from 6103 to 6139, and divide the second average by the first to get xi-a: 1.7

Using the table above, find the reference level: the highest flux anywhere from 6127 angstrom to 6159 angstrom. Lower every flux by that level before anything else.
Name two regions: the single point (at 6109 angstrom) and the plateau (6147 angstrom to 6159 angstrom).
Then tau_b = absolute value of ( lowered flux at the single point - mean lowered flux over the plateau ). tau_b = 1.0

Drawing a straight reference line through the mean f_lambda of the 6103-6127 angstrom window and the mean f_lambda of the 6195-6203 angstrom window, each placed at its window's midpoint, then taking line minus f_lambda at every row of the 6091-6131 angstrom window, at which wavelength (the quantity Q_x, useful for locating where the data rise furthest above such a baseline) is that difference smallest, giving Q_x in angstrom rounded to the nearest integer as 6129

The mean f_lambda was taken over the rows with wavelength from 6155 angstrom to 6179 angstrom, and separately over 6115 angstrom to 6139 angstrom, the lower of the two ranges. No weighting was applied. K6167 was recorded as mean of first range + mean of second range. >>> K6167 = 26.6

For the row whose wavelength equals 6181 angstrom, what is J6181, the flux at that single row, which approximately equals 13.48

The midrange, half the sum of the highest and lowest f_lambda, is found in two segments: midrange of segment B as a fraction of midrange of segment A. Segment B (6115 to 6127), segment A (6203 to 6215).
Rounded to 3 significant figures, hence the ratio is 1.09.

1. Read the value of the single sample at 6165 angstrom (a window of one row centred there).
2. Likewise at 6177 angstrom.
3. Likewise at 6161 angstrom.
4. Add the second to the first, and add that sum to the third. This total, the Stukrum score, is 32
